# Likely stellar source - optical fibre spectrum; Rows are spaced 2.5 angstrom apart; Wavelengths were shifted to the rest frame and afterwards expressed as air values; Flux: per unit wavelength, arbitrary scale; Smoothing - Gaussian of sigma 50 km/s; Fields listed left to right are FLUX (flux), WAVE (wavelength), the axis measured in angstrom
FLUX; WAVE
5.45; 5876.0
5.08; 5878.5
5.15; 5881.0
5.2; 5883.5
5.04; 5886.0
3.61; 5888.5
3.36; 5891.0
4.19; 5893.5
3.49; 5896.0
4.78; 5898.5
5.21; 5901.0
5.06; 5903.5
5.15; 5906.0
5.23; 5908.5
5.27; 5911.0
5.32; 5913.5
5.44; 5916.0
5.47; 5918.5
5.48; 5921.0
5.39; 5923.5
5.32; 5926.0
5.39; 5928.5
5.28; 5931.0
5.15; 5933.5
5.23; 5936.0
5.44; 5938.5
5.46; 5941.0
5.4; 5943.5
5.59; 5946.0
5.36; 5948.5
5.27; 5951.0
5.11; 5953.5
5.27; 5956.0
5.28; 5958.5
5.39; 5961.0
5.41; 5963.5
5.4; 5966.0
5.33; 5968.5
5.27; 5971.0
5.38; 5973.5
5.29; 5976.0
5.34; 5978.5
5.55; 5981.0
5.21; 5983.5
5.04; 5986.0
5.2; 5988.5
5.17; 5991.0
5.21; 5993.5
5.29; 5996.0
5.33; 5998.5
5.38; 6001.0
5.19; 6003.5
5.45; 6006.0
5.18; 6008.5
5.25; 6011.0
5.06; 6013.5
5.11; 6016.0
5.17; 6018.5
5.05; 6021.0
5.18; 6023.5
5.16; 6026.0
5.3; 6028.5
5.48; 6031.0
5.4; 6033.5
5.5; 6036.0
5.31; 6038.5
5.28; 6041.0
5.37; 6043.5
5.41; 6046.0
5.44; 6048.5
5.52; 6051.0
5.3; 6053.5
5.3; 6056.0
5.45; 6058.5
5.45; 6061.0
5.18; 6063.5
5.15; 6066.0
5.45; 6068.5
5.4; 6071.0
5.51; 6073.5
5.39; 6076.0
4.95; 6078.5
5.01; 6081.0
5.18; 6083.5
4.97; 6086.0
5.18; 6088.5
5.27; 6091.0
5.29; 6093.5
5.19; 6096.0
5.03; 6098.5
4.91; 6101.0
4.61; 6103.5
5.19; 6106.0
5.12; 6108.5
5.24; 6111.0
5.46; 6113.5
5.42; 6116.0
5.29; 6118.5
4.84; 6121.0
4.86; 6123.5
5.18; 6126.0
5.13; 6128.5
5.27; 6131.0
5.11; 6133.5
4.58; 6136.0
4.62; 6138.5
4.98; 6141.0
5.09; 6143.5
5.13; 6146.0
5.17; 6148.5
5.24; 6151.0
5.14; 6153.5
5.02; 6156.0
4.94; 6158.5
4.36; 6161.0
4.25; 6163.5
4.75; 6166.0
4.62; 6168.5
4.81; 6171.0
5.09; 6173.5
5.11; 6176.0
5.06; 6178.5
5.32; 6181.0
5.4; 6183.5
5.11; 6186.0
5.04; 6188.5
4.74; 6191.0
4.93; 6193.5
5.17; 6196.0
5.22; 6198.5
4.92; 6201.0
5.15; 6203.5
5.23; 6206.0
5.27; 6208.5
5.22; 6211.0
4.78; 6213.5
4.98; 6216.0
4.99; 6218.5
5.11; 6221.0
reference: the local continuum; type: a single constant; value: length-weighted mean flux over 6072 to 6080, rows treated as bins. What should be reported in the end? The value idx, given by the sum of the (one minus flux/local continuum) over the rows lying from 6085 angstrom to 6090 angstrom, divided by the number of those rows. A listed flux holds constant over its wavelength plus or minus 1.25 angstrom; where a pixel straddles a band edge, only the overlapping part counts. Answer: 0.039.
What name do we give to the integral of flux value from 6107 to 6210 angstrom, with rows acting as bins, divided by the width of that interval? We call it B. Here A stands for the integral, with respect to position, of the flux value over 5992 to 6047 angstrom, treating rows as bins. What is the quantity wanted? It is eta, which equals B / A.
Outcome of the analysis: 0.017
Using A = 290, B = 5.03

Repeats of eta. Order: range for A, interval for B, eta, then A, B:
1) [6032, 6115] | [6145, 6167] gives 0.011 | 436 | 4.89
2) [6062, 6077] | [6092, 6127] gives 0.064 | 80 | 5.12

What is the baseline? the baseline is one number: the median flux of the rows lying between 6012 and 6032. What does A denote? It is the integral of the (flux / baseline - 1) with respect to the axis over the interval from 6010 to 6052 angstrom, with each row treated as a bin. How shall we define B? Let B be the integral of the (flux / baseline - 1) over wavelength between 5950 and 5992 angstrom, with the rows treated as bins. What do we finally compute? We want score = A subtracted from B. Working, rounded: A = 1.0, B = 1.0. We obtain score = 0.0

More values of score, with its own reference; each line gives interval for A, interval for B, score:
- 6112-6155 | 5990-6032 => 1.2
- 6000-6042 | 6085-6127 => -1.1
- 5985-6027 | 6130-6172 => -2.6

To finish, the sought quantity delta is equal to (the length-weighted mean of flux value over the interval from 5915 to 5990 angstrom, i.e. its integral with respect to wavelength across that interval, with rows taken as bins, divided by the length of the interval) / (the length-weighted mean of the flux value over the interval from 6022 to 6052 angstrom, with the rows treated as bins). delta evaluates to 1.00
